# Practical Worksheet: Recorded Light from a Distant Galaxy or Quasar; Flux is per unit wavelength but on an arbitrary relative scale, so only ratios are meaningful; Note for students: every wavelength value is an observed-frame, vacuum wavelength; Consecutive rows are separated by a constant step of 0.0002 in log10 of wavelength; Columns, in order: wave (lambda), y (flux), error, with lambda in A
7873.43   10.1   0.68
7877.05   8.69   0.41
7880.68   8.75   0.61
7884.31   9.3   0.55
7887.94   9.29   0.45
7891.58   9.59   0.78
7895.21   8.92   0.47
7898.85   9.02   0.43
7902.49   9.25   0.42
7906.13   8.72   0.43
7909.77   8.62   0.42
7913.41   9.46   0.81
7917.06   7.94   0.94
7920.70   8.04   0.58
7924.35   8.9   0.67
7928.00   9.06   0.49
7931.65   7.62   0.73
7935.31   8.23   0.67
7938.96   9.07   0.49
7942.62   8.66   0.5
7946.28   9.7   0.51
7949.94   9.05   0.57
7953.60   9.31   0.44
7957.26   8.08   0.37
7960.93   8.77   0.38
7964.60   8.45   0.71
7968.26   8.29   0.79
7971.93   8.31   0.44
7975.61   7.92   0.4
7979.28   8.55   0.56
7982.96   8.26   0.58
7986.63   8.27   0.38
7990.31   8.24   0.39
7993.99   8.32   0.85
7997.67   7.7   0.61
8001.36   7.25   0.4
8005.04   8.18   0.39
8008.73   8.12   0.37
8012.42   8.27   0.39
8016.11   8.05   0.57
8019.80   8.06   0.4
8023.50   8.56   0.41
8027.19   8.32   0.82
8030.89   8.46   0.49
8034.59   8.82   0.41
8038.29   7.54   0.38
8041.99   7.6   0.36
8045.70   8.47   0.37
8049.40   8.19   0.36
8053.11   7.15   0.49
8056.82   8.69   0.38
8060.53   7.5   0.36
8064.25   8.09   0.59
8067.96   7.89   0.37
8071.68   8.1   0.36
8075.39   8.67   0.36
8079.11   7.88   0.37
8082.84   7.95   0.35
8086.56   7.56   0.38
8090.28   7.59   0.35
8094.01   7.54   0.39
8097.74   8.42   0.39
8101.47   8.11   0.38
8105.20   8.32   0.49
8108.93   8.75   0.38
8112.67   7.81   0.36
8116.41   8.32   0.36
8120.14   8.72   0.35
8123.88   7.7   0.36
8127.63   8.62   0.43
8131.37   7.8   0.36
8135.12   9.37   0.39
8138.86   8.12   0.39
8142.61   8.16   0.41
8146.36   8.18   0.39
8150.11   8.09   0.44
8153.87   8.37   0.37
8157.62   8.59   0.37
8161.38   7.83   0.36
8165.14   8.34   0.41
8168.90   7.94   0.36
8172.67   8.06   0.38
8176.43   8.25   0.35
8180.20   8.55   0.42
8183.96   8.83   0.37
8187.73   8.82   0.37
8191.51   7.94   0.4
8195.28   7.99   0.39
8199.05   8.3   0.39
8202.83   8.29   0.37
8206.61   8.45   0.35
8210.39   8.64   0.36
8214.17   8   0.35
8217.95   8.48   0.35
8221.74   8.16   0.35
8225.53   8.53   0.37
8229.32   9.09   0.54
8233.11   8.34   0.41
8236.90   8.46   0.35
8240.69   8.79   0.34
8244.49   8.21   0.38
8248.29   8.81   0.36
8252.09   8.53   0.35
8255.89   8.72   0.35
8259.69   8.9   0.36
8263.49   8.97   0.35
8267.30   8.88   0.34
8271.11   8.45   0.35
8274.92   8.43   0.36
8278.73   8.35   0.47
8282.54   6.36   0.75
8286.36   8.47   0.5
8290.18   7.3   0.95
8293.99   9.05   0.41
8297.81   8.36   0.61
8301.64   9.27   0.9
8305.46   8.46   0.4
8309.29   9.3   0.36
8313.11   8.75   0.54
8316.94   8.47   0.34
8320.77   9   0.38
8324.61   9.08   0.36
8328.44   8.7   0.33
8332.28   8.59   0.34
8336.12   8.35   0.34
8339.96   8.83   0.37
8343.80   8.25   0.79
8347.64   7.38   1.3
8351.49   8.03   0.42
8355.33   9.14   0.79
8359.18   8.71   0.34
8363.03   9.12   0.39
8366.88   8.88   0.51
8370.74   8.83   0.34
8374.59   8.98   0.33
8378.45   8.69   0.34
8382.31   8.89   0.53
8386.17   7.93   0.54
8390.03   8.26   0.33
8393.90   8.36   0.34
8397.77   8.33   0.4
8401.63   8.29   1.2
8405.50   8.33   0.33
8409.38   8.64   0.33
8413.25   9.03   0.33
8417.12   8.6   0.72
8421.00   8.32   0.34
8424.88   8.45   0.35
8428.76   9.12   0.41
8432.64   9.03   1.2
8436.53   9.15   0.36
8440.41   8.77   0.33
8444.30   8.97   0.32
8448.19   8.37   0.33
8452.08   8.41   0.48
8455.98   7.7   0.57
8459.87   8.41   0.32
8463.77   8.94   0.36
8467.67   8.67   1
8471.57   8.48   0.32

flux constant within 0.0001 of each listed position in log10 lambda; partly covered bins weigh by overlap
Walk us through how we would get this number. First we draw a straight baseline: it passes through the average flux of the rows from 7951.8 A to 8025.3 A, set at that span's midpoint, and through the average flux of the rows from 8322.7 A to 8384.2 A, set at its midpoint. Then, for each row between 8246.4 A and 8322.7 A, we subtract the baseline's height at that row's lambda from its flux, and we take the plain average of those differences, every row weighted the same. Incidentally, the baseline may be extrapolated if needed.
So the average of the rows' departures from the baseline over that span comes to 0.0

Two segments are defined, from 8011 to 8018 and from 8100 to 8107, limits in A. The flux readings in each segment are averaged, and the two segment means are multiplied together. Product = 67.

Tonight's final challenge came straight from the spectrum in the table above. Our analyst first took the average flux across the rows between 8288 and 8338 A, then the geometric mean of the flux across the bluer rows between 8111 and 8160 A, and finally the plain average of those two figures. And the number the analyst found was 8.48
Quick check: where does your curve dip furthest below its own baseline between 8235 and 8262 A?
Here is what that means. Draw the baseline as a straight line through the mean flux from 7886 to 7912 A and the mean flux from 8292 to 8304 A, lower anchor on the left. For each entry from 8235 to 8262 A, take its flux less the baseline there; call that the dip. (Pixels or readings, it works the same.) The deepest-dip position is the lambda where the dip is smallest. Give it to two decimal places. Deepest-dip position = 8244.49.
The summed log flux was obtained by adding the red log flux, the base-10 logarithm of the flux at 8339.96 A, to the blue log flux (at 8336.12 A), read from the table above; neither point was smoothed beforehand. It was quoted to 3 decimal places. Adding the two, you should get 1.868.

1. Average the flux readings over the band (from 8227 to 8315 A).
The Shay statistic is 8.53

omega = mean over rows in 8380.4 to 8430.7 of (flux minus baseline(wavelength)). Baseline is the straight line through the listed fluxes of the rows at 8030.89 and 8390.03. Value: 0.25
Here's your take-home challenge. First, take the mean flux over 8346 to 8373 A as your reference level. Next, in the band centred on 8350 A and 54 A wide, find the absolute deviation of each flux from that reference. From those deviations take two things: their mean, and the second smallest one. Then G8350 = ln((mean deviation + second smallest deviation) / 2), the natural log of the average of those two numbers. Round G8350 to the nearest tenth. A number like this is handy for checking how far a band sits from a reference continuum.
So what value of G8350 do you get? -1.4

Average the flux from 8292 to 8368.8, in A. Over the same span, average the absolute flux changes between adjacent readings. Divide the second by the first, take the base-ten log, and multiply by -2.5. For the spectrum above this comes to 3.02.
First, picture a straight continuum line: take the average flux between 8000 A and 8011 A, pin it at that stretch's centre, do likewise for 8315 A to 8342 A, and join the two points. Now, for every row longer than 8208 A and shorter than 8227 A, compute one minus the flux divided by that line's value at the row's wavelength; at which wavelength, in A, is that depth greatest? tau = 8214.17 A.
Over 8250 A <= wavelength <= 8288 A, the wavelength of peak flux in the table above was 8263.49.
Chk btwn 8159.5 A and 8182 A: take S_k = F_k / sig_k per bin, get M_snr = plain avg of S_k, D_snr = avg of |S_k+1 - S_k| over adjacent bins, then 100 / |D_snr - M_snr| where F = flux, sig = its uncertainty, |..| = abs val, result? 5.1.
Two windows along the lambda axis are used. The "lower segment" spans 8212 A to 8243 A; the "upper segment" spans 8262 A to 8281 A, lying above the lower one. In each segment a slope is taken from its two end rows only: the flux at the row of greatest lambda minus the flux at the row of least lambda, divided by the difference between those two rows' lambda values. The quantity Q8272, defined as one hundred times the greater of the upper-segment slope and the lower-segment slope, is 3.0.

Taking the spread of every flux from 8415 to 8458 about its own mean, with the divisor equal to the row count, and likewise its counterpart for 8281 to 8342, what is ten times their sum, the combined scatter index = 11.4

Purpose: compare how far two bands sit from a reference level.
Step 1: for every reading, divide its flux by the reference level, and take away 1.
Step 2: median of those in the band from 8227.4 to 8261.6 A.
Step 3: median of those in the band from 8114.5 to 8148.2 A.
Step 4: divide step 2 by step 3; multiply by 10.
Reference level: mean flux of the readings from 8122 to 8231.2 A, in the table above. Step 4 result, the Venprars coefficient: -27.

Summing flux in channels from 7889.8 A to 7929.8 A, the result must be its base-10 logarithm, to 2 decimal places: 1.99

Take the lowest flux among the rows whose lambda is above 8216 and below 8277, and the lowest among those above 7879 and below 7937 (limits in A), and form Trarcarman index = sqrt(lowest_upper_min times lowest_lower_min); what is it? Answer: 7.9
